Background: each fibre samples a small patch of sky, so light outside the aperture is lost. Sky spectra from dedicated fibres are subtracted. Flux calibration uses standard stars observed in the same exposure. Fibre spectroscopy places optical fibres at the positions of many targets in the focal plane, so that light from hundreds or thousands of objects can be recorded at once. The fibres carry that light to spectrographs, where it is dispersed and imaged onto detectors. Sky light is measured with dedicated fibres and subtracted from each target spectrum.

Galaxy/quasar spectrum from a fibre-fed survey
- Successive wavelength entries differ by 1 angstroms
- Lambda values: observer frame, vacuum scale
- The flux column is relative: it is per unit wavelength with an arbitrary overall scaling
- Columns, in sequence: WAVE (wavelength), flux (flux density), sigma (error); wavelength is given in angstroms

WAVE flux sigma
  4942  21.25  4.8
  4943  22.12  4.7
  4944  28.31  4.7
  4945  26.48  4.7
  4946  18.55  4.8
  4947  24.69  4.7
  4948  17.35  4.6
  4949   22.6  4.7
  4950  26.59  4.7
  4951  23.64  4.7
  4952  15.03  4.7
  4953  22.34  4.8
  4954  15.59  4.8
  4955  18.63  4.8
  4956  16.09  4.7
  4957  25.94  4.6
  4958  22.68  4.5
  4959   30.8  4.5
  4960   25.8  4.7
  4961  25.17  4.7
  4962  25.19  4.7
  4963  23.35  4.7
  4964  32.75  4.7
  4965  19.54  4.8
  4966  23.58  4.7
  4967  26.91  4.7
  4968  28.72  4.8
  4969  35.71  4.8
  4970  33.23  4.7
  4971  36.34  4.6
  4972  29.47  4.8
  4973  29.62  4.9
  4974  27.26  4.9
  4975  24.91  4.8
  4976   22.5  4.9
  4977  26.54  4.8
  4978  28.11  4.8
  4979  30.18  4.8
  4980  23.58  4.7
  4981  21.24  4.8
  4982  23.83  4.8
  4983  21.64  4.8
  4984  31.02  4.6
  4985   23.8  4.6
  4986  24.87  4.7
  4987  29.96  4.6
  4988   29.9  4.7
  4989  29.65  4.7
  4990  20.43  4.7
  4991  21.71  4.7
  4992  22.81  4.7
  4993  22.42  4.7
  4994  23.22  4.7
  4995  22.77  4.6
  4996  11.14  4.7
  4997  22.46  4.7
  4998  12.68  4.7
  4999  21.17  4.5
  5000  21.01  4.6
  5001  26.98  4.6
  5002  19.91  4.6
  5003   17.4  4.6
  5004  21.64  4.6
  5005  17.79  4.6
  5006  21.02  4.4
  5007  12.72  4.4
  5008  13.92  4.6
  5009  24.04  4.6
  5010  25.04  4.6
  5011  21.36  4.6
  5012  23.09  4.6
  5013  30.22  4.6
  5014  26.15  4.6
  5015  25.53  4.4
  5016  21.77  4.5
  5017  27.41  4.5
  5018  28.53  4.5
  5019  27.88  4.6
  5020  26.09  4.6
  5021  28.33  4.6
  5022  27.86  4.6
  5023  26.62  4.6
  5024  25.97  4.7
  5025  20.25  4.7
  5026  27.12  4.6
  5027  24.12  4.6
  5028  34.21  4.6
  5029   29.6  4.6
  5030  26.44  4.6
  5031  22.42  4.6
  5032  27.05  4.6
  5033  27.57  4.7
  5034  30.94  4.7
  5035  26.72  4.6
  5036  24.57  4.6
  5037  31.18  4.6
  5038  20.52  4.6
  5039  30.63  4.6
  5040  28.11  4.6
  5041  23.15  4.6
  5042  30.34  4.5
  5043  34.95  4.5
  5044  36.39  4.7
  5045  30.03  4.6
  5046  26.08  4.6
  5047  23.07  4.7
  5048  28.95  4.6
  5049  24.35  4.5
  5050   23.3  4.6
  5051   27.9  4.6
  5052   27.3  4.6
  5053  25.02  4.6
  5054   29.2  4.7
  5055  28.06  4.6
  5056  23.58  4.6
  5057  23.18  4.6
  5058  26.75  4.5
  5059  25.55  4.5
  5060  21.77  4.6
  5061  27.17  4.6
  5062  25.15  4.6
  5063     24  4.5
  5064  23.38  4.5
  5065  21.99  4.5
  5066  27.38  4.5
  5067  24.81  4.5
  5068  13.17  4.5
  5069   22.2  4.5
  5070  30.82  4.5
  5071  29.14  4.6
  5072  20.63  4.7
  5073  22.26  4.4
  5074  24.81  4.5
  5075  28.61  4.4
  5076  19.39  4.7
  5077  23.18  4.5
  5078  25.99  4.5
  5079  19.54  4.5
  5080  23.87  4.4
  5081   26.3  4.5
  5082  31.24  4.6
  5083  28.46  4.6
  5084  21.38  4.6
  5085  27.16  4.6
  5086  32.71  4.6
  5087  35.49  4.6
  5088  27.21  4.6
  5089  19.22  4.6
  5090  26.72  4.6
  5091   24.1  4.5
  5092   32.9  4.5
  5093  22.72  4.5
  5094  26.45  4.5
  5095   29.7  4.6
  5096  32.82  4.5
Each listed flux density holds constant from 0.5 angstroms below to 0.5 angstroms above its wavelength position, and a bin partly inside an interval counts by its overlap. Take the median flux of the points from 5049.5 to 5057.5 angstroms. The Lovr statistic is 26.2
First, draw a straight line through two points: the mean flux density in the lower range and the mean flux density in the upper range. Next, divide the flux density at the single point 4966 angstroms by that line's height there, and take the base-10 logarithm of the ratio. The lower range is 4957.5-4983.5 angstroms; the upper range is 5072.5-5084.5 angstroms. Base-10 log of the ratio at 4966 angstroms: -0.058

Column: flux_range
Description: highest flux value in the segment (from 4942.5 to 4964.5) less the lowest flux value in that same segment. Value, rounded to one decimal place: 17.7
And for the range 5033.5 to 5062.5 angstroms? 15.9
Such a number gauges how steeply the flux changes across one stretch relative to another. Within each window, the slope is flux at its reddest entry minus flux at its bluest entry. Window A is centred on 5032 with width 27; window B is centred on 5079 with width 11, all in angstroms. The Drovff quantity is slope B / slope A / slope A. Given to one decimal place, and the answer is -0.7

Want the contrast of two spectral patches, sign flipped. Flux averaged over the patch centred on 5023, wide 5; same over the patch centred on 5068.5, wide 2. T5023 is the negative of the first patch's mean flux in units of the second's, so -1.46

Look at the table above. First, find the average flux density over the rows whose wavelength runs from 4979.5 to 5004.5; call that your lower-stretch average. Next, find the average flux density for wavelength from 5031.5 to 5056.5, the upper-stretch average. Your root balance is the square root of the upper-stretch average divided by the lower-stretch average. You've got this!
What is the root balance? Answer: 1.10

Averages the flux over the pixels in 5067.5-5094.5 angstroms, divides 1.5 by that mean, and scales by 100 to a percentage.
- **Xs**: 5.9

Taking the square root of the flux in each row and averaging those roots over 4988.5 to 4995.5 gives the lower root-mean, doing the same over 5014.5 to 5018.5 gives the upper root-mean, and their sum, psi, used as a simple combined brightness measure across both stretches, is 9.9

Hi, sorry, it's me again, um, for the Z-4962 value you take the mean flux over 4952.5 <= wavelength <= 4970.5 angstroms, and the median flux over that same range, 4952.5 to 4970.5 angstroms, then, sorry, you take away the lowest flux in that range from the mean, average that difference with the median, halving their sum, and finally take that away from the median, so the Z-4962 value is 8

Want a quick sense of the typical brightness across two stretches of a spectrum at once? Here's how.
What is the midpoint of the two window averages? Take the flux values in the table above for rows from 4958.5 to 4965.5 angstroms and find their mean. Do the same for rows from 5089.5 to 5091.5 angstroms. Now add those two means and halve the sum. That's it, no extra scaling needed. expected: 25.7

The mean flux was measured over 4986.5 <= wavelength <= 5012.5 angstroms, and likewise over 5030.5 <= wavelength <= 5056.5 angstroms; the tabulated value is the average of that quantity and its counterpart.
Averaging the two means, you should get 24.4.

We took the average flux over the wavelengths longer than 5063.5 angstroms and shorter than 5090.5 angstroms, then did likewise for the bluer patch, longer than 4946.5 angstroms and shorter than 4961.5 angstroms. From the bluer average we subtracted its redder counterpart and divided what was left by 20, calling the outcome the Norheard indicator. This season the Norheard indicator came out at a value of -0.14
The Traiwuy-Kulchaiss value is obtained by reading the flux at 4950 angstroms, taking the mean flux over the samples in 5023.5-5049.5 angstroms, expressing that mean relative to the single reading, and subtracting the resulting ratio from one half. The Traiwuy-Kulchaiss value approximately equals -0.53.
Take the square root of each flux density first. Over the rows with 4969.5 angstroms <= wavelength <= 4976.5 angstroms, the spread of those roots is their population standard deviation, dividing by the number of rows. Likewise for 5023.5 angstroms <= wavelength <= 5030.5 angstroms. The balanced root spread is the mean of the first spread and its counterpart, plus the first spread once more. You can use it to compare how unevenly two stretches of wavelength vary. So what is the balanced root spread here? 0.80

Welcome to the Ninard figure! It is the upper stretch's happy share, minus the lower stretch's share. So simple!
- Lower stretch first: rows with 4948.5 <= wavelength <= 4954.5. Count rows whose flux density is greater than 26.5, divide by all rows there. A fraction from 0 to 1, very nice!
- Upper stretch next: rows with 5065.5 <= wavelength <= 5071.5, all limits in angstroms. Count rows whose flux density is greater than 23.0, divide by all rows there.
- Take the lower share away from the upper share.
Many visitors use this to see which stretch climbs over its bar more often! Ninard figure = 0.50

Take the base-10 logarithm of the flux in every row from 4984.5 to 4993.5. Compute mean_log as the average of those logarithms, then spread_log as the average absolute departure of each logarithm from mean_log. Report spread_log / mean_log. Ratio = 0.038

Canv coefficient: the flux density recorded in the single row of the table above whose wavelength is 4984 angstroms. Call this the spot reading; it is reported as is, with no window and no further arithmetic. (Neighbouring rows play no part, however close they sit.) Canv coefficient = 31.02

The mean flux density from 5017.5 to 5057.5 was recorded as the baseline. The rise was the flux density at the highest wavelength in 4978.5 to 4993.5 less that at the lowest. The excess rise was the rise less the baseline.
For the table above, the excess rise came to -35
